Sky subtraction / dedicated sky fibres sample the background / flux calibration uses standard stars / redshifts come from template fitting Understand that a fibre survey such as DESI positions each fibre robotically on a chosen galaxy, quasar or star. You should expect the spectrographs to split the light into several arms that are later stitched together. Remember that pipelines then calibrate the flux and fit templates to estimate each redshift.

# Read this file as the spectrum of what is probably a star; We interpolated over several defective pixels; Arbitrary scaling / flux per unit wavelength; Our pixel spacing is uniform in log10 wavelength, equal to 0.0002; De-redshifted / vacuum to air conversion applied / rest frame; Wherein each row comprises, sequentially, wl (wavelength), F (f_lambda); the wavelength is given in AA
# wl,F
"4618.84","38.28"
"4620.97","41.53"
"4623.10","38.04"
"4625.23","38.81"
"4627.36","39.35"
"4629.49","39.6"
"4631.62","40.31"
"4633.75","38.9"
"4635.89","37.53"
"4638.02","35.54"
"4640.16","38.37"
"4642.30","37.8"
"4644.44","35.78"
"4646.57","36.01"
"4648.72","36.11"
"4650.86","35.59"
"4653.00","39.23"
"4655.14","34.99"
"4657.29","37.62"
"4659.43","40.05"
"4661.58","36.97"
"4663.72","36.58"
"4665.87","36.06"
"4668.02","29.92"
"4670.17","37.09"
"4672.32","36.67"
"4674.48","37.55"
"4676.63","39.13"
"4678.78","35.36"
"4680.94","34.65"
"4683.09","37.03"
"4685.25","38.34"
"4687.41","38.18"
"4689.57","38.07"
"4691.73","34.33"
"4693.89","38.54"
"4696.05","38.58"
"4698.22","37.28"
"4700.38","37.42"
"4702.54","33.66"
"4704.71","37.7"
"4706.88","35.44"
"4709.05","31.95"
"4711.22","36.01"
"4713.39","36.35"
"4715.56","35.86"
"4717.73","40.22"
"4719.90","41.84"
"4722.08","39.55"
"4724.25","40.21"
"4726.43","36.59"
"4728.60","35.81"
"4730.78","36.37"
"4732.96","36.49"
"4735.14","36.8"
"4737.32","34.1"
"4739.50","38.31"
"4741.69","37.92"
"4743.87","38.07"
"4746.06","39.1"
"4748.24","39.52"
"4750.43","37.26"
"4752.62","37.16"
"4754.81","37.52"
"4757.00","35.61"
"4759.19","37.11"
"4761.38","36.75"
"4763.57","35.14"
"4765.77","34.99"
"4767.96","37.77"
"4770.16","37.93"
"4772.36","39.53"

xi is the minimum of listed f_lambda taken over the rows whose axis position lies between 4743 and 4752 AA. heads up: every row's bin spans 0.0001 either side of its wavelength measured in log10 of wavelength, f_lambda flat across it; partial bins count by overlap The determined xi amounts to 37.26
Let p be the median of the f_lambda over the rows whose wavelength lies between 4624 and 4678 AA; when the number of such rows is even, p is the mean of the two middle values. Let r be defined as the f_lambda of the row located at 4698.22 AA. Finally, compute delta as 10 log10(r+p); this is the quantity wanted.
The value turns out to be 18.74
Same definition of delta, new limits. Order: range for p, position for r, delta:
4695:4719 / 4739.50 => 18.73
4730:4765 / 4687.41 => 18.77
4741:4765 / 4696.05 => 18.80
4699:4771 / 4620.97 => 18.96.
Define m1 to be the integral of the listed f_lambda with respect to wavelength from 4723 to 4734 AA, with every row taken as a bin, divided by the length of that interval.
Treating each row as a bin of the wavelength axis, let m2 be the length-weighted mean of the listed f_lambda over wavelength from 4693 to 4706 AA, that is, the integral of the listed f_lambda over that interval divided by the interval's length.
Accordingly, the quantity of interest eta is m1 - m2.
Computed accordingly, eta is 0.0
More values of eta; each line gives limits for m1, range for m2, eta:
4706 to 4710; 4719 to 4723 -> -7.0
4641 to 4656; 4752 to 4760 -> -0.3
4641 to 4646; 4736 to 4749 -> -1.0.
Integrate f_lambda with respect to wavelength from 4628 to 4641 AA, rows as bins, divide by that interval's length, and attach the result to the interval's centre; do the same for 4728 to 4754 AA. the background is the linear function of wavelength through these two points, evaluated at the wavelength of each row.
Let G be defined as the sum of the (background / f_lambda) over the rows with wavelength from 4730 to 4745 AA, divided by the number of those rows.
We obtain 1.01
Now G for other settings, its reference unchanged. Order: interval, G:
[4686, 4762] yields 1.01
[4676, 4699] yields 1.02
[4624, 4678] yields 1.03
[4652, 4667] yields 1.02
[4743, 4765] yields 1.00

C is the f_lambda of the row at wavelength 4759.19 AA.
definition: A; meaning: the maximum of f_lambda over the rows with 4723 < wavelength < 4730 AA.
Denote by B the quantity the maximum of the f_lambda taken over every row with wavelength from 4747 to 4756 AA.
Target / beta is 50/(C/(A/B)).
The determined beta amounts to 1.37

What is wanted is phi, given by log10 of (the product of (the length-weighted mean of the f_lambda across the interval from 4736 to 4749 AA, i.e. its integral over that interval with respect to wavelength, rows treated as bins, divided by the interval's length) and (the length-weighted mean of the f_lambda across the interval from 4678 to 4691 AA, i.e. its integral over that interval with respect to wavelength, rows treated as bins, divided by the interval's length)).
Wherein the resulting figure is 3.14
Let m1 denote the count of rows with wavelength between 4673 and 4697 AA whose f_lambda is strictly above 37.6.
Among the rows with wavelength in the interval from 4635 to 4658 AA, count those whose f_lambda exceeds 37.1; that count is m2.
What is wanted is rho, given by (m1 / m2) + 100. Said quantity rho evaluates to 101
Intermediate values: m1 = 6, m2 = 5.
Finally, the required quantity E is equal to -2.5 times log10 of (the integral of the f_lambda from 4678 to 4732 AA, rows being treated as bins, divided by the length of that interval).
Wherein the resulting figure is -3.92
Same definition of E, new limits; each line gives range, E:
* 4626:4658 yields -3.94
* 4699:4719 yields -3.90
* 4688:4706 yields -3.92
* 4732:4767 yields -3.92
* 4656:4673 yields -3.90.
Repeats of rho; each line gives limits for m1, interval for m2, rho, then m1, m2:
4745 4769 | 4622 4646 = 100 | 3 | 9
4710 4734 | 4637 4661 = 101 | 4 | 5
